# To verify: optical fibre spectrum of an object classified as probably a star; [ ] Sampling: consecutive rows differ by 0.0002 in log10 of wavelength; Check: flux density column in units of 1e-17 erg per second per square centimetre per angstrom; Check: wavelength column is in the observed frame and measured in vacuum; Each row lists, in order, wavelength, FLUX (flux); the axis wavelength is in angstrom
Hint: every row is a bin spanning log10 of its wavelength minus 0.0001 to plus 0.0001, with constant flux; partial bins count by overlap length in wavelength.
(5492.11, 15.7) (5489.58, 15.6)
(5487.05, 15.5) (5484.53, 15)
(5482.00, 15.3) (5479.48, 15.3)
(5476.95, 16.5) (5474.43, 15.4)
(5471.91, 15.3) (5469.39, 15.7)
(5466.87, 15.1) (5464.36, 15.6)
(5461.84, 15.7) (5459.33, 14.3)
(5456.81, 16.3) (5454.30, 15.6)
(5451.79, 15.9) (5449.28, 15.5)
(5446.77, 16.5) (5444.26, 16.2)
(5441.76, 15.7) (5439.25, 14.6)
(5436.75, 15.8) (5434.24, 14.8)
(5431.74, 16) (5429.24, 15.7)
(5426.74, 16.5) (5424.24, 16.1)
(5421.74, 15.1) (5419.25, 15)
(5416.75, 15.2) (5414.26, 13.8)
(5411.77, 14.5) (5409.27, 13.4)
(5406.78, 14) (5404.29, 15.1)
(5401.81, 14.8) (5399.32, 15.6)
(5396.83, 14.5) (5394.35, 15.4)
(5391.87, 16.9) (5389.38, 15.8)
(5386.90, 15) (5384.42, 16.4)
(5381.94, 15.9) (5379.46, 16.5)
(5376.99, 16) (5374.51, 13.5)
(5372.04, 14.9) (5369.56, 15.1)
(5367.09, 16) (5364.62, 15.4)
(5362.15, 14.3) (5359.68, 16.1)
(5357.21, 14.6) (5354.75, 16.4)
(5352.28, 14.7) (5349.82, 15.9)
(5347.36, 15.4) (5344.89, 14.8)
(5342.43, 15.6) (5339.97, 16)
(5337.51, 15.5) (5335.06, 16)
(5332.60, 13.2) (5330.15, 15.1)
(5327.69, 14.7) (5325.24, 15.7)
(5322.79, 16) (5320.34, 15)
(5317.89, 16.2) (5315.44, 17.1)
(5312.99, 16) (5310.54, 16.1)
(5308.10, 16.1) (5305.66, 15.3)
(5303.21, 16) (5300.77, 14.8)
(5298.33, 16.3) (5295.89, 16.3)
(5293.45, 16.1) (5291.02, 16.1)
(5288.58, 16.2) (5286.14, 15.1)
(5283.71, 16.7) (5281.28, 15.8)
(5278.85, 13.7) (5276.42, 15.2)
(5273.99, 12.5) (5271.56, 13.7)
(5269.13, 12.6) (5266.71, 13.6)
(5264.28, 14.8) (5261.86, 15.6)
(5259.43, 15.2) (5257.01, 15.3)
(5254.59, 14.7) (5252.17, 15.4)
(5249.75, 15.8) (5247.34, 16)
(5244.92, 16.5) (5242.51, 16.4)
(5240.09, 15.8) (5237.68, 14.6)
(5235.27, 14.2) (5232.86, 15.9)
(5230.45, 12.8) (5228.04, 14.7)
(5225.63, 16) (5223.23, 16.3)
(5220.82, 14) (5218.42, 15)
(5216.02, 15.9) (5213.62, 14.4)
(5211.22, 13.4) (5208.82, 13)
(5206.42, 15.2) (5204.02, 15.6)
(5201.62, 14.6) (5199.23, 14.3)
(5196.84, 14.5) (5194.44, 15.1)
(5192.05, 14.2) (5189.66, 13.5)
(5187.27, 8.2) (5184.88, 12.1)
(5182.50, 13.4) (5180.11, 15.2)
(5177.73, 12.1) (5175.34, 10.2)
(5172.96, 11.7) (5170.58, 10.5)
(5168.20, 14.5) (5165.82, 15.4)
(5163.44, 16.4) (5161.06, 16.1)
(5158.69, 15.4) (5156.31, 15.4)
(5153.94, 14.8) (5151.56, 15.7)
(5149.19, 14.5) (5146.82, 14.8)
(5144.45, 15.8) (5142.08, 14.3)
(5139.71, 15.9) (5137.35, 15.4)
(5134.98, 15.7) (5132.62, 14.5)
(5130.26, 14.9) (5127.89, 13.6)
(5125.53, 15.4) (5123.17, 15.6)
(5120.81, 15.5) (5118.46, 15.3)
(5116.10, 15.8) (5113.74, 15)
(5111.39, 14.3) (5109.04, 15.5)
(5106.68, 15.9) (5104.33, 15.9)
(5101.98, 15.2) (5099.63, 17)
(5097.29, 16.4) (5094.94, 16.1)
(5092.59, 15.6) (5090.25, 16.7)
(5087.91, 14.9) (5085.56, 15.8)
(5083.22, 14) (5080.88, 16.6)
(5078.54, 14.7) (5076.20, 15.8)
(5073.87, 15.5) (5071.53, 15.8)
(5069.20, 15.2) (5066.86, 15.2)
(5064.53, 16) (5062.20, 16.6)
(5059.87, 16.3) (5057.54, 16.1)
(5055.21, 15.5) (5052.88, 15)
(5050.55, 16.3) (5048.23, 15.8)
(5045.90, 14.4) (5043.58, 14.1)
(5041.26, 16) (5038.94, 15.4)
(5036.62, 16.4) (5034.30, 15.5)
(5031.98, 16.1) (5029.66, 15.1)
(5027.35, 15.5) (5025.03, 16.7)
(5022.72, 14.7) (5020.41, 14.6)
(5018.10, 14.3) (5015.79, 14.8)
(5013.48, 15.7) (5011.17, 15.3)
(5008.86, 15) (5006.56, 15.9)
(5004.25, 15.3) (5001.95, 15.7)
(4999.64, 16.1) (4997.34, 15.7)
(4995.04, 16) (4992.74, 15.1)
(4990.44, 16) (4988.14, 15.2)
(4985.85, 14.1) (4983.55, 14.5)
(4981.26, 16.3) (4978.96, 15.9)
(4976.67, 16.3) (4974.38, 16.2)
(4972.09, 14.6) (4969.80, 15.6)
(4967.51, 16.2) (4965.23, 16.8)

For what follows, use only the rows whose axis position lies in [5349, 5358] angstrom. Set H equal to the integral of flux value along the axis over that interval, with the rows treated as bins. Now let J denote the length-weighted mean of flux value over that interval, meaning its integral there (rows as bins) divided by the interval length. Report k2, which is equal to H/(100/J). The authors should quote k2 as 21.4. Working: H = 139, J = 15.4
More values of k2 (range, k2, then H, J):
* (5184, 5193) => 12.8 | 107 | 11.9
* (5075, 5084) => 21.2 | 138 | 15.3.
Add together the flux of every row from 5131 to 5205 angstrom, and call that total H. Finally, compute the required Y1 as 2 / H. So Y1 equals 0.005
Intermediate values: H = 440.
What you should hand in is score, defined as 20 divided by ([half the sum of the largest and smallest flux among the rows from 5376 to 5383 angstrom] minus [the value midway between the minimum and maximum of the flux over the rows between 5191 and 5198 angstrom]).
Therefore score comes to 13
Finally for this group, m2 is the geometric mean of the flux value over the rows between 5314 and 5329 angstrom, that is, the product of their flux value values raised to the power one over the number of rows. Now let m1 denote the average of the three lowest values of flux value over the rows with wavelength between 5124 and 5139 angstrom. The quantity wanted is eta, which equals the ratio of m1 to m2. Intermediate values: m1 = 14.3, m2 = 15.8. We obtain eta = 0.91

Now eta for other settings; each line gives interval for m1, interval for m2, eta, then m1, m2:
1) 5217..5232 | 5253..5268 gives 0.93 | 13.8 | 14.9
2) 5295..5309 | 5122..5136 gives 1.03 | 15.4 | 14.9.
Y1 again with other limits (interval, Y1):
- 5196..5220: 0.014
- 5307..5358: 0.006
